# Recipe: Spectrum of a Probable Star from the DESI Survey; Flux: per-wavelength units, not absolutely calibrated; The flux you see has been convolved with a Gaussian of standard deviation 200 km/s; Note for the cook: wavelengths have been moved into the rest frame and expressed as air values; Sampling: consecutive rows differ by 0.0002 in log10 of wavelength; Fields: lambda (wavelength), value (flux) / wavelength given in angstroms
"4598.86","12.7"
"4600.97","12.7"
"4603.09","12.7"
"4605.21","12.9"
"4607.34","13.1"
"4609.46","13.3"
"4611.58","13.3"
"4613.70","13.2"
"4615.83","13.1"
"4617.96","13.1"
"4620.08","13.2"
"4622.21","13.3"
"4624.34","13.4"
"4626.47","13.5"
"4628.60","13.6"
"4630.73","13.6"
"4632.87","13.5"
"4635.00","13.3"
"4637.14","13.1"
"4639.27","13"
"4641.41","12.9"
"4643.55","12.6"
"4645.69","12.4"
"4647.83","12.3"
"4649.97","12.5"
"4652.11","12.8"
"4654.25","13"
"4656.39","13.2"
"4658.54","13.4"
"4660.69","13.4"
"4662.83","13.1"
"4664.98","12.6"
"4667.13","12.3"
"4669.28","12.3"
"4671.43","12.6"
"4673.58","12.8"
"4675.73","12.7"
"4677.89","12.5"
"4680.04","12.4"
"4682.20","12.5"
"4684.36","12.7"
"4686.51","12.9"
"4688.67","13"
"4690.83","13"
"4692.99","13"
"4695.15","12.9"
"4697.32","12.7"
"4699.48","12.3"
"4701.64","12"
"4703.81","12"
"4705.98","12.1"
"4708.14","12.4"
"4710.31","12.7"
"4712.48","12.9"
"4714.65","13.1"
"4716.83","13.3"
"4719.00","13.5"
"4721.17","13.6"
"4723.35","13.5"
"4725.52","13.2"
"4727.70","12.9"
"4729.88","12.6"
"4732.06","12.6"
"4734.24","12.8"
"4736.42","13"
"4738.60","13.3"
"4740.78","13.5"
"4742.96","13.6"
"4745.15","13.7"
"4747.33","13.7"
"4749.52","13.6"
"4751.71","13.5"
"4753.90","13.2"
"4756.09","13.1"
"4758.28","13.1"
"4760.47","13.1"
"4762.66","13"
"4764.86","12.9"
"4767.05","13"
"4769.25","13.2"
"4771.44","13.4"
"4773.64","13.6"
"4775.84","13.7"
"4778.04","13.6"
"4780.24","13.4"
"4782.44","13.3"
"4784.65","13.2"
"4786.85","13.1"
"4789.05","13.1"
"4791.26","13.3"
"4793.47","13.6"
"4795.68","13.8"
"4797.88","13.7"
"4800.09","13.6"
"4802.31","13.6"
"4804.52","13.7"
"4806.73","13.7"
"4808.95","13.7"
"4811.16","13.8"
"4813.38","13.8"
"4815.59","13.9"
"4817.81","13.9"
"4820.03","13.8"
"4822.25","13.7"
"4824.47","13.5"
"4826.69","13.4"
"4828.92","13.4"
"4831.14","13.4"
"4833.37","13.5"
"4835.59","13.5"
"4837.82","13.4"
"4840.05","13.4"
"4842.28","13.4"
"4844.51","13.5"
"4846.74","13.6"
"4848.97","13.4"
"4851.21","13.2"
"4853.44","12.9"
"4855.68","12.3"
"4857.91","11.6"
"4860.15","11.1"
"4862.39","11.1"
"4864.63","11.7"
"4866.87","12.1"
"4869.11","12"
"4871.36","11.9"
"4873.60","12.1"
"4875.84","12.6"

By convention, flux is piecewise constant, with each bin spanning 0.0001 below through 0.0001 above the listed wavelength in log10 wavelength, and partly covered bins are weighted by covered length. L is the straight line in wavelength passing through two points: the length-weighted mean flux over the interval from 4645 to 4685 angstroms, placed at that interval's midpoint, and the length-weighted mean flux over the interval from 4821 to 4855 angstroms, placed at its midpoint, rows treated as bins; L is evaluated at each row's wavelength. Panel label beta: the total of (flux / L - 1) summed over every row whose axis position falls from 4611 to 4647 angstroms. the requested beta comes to 0.8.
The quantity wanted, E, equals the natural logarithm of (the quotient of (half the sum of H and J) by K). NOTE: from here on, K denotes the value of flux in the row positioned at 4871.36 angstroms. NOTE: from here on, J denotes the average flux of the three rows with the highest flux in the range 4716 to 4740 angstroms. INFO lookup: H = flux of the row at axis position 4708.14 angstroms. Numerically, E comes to 0.09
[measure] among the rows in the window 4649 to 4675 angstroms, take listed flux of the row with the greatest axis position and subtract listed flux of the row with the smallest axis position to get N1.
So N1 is 0.30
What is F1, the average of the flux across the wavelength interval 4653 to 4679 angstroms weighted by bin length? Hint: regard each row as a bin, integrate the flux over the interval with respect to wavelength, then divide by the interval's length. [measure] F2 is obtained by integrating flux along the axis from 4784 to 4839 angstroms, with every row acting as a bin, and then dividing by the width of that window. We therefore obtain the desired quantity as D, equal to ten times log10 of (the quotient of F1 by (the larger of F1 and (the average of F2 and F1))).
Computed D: -0.12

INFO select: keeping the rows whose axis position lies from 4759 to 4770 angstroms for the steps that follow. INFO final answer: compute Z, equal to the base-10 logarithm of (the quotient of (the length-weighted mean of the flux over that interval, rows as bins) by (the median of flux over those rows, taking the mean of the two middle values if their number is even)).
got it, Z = 0.0012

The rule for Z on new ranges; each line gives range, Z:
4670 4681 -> -0.0001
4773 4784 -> -0.0033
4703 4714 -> 0.0021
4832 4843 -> 0.0012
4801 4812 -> -0.0003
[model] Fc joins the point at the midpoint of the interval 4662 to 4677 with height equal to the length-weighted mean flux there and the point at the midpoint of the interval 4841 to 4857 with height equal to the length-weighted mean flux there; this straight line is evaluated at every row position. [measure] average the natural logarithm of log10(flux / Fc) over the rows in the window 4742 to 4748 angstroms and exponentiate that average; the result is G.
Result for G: 0.027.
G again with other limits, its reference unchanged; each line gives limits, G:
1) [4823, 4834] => 0.011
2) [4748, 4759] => 0.012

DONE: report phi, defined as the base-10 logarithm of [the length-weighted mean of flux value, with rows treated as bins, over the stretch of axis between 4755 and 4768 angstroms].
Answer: 1.12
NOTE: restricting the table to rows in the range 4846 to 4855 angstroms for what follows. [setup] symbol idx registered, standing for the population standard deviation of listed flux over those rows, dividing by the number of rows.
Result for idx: 0.26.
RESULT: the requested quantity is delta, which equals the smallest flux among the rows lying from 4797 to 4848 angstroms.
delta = 13.4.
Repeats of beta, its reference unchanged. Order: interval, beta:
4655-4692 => 0.1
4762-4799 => 0.2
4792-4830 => 0.5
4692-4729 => -0.1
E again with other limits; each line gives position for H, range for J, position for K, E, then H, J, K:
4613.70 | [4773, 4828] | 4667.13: 0.10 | 13.2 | 13.9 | 12.3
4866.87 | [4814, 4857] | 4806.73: -0.05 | 12.1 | 13.9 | 13.7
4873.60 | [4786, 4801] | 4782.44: -0.03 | 12.1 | 13.7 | 13.3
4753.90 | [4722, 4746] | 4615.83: 0.02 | 13.2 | 13.6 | 13.1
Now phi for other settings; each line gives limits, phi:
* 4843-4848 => 1.13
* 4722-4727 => 1.12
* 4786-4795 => 1.12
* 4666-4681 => 1.10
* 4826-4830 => 1.13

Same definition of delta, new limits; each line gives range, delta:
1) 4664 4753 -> 12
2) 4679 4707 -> 12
